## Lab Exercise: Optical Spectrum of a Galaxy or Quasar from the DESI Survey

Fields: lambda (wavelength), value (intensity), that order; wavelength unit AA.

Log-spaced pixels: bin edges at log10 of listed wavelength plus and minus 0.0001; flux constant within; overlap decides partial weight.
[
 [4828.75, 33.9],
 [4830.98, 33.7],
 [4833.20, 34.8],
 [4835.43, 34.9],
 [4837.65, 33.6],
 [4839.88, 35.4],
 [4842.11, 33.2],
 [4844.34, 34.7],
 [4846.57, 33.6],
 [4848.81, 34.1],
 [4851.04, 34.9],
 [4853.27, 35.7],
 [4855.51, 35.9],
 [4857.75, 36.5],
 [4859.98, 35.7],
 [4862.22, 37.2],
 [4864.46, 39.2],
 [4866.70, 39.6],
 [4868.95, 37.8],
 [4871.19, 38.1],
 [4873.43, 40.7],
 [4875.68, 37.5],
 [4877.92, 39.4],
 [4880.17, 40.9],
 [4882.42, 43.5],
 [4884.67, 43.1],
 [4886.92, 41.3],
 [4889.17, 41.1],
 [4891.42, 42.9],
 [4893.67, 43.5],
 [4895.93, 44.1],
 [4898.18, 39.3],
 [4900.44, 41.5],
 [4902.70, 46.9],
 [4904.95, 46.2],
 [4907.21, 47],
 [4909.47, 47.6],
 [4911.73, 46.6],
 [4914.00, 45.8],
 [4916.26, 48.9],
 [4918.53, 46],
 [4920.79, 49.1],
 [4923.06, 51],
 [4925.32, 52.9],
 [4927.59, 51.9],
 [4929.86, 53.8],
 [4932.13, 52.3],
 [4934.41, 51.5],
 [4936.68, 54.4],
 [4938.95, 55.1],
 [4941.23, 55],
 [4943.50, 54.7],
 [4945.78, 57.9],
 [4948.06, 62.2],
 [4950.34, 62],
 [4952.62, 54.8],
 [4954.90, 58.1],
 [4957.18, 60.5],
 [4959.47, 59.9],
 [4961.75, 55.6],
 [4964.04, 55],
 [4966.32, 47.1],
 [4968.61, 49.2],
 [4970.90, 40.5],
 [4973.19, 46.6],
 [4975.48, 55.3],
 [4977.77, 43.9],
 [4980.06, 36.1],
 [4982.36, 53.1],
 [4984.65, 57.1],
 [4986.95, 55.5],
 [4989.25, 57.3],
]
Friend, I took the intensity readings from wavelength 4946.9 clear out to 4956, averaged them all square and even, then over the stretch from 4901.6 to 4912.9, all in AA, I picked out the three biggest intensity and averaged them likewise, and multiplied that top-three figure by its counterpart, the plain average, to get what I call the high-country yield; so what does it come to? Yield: 2796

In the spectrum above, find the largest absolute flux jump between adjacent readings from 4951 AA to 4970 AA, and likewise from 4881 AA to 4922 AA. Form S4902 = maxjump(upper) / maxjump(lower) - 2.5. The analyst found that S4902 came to -1.0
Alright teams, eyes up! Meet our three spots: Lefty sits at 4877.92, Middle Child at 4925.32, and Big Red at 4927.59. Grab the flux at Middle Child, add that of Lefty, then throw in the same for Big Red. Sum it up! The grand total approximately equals 144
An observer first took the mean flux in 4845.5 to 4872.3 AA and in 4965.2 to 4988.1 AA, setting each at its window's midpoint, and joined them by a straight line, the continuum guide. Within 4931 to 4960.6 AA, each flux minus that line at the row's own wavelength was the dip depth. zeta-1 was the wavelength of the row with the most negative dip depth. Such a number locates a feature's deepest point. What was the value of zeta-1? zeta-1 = 4934.41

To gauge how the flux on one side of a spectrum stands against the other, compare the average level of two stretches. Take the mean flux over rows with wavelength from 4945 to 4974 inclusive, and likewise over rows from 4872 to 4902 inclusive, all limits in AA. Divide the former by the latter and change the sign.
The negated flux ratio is -1.32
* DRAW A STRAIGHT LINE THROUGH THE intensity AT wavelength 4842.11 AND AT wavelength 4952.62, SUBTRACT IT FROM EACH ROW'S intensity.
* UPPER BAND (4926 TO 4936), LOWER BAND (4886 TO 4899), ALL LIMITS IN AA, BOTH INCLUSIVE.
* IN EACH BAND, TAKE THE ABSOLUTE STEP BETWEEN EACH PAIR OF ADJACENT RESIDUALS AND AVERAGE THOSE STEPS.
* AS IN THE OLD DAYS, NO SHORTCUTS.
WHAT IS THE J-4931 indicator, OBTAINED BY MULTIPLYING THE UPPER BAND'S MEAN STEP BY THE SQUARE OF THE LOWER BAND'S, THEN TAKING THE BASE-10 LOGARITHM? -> 0.5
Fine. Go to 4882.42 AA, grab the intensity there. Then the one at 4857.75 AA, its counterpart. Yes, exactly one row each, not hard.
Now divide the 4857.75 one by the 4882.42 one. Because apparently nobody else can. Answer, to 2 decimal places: 0.84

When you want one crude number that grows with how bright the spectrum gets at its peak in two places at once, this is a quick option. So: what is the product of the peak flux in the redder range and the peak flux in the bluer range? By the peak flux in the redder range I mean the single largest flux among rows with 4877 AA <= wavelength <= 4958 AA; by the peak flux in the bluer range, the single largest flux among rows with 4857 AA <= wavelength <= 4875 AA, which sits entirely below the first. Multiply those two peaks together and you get 2532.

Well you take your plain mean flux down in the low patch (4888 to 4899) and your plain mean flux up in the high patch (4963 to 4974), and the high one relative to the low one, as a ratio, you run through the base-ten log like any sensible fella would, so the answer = 0.05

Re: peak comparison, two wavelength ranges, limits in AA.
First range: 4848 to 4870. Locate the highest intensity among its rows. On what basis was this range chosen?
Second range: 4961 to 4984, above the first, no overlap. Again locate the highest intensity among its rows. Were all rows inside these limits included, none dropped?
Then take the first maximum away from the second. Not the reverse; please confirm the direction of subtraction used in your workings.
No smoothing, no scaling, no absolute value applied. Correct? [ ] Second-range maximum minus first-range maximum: 16.0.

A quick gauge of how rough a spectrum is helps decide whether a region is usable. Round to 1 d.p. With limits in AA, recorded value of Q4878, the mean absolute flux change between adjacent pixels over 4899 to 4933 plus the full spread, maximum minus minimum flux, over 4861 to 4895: 8.2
